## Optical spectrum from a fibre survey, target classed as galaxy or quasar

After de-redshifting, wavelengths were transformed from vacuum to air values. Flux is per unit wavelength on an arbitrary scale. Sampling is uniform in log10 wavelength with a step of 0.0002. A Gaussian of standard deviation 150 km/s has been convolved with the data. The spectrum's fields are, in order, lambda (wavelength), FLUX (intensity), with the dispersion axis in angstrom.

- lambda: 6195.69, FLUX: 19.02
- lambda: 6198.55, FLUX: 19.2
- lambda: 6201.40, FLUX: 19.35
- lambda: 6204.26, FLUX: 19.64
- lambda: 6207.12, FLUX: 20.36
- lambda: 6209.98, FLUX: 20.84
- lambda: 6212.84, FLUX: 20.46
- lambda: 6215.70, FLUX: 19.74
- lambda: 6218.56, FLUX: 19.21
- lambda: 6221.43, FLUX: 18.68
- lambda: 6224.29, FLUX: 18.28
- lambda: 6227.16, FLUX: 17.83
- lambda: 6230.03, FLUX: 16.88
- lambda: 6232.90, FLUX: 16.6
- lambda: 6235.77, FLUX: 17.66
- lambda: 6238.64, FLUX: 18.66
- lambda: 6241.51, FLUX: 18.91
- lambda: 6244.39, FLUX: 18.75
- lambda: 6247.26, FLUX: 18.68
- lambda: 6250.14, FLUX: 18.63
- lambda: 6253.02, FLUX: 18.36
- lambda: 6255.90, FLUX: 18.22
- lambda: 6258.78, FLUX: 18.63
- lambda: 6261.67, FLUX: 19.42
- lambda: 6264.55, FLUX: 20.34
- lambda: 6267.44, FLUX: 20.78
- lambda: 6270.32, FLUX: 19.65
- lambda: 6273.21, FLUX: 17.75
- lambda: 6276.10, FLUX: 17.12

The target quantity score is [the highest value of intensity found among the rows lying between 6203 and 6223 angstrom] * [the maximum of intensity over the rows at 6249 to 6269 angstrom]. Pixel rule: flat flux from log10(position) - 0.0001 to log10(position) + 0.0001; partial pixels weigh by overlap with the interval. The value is 433.1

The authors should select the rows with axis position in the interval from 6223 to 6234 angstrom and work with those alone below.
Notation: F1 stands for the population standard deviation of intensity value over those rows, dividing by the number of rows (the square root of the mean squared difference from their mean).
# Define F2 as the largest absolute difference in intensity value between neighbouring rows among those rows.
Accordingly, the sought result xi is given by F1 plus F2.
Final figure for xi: 1.6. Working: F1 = 0.68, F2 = 0.95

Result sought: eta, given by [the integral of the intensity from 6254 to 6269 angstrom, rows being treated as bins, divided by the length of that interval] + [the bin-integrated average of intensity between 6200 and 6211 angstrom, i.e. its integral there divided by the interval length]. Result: 39.5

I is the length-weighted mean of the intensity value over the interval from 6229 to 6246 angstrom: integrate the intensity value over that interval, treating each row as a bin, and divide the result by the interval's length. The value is 18.0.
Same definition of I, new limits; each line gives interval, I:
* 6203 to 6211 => 20.3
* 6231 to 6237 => 17.1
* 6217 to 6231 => 18.2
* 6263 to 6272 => 20.2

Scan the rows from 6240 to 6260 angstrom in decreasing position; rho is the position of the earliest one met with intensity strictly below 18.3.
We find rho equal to 6255.90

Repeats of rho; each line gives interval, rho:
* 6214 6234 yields 6232.90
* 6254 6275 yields 6273.21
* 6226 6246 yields 6235.77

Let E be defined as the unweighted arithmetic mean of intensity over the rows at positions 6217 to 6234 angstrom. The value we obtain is 17.9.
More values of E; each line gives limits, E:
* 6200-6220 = 19.9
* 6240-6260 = 18.6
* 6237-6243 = 18.8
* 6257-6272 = 19.8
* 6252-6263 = 18.7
